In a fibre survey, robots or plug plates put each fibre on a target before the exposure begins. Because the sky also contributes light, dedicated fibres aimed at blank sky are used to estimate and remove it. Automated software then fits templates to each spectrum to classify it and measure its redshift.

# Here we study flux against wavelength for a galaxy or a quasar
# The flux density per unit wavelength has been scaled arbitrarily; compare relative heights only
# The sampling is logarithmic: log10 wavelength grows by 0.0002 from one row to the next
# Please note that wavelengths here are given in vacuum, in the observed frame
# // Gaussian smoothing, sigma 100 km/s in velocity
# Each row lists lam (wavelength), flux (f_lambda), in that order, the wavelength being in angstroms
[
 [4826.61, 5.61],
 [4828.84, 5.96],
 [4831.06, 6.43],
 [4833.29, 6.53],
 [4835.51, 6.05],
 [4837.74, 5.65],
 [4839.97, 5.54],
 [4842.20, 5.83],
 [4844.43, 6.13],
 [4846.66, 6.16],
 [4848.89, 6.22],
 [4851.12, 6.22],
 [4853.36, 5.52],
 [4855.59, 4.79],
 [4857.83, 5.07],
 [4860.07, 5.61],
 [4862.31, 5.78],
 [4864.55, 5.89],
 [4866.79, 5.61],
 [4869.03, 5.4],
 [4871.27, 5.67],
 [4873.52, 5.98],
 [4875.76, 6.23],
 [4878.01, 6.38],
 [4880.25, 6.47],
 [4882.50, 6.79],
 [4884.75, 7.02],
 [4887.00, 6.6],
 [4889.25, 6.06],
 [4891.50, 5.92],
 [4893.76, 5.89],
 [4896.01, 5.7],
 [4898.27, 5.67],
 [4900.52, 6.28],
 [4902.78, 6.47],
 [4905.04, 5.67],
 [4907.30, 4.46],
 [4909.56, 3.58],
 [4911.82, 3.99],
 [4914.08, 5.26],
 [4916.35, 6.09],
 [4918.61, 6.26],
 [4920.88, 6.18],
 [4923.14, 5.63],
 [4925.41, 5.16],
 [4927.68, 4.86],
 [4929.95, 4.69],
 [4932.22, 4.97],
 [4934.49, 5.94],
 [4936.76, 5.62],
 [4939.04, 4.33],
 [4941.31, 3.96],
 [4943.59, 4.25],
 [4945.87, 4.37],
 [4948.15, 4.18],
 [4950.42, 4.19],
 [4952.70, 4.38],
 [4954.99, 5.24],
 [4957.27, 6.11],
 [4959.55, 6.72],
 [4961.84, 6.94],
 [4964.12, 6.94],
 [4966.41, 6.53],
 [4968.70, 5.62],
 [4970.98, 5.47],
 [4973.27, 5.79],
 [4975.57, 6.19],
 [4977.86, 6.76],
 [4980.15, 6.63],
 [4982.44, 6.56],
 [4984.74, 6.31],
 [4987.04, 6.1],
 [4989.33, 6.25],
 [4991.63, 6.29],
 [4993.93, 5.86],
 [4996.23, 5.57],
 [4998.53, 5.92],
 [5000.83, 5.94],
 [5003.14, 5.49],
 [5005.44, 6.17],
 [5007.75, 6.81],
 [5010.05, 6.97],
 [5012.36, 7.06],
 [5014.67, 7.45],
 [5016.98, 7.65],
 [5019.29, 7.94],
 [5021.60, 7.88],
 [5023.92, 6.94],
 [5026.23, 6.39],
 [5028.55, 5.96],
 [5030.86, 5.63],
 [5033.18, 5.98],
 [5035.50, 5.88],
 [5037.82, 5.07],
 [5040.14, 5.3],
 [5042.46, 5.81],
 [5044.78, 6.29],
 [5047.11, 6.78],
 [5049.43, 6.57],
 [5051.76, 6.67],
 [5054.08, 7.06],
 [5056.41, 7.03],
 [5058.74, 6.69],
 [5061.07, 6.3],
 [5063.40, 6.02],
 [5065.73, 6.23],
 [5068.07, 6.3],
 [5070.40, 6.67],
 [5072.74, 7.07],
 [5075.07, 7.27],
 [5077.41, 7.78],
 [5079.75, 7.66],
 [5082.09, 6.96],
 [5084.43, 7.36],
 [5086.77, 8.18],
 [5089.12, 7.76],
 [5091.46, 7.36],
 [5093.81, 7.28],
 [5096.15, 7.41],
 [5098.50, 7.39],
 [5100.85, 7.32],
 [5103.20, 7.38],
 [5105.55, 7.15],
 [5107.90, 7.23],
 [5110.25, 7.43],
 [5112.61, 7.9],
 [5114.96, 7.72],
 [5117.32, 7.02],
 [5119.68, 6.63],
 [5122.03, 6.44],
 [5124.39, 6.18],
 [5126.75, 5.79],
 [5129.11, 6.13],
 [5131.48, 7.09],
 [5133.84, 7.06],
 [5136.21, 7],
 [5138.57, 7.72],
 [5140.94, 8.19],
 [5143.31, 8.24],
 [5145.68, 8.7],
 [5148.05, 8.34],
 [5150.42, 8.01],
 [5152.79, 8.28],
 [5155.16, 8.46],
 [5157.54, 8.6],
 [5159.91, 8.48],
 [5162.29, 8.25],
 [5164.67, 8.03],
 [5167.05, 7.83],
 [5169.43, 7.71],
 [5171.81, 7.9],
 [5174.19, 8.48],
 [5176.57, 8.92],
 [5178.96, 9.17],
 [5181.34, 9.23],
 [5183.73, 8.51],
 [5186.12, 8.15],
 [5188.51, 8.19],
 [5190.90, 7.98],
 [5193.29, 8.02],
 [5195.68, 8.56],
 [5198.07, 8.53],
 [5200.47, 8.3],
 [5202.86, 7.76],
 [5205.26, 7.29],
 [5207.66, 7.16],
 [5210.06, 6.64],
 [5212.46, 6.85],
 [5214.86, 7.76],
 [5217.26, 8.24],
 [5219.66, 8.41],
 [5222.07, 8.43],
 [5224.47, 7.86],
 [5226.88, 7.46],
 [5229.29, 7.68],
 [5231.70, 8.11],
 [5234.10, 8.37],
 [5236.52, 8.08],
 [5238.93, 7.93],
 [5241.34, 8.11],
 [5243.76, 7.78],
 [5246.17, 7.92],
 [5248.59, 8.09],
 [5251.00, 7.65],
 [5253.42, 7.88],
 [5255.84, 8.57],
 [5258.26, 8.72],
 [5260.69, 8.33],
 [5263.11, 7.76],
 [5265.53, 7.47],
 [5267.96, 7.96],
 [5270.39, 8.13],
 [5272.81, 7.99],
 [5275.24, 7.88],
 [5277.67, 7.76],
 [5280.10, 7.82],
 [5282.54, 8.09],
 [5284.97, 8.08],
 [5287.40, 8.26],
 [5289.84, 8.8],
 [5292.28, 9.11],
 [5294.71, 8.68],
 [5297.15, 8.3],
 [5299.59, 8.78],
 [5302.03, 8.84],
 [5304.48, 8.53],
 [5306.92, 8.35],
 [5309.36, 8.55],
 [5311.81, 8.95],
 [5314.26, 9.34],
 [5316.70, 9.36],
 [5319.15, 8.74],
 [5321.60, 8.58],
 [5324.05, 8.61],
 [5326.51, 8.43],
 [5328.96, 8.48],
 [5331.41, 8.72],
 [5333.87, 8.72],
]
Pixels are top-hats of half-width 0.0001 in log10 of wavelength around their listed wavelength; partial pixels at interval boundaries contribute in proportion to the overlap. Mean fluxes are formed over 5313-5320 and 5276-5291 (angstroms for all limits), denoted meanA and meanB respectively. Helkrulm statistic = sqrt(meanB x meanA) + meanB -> 16.8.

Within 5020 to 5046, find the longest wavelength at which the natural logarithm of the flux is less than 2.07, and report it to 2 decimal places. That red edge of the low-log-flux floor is 5044.78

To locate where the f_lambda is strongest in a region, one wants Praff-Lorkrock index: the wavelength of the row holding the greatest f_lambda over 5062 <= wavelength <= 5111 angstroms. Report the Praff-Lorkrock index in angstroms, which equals 5086.77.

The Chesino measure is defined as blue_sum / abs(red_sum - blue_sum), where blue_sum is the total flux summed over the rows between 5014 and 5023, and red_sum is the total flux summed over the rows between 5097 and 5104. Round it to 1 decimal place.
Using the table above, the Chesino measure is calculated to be 3.5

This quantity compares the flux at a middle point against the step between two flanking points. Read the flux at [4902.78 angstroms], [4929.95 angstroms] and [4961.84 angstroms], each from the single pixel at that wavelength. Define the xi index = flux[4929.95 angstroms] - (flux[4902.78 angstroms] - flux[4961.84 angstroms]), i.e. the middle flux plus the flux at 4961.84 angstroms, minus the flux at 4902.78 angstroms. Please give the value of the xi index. 5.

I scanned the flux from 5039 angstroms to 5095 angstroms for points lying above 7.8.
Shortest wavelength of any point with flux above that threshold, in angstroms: 5086.77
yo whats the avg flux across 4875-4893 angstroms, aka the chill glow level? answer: 6.4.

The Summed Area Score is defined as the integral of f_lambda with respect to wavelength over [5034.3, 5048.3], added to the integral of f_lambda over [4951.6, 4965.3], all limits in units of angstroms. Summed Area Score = 165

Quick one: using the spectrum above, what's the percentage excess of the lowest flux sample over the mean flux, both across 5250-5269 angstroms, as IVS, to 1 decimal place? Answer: -7.1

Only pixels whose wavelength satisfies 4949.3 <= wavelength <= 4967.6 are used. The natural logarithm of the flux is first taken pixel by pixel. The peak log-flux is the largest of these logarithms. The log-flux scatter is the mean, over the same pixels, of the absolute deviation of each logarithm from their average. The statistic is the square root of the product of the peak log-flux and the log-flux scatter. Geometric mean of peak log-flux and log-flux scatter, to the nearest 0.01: 0.58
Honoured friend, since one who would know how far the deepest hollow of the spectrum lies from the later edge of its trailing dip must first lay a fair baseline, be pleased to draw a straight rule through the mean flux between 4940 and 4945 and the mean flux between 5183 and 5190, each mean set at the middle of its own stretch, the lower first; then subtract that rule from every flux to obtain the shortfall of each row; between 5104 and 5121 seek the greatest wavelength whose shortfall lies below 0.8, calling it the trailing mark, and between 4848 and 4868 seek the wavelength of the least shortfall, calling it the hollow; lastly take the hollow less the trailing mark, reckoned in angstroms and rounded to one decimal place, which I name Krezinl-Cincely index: -264.1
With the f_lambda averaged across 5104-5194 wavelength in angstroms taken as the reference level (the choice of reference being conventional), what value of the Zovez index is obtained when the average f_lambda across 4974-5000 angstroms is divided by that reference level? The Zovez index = 0.80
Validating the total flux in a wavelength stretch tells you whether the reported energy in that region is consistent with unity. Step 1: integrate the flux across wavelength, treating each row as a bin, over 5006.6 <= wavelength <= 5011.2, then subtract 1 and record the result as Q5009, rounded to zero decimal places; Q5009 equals 31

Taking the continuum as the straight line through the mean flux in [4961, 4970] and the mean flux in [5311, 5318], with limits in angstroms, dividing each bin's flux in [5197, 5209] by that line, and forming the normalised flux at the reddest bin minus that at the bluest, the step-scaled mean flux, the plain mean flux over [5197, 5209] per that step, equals -45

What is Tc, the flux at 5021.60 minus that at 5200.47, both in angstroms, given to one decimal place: -0.4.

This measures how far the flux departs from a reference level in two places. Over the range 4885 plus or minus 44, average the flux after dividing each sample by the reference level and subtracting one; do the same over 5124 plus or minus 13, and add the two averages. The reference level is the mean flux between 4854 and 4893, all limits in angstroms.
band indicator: 0.1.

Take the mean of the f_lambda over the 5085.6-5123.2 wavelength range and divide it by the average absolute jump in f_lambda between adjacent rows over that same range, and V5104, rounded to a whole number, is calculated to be 30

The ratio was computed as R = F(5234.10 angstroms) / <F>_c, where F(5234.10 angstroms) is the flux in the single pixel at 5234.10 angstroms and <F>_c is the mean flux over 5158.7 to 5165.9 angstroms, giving 1.0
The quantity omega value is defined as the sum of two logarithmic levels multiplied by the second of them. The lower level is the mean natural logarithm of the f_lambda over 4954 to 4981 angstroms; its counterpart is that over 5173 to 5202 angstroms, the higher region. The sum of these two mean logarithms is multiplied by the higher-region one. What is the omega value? 8.5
